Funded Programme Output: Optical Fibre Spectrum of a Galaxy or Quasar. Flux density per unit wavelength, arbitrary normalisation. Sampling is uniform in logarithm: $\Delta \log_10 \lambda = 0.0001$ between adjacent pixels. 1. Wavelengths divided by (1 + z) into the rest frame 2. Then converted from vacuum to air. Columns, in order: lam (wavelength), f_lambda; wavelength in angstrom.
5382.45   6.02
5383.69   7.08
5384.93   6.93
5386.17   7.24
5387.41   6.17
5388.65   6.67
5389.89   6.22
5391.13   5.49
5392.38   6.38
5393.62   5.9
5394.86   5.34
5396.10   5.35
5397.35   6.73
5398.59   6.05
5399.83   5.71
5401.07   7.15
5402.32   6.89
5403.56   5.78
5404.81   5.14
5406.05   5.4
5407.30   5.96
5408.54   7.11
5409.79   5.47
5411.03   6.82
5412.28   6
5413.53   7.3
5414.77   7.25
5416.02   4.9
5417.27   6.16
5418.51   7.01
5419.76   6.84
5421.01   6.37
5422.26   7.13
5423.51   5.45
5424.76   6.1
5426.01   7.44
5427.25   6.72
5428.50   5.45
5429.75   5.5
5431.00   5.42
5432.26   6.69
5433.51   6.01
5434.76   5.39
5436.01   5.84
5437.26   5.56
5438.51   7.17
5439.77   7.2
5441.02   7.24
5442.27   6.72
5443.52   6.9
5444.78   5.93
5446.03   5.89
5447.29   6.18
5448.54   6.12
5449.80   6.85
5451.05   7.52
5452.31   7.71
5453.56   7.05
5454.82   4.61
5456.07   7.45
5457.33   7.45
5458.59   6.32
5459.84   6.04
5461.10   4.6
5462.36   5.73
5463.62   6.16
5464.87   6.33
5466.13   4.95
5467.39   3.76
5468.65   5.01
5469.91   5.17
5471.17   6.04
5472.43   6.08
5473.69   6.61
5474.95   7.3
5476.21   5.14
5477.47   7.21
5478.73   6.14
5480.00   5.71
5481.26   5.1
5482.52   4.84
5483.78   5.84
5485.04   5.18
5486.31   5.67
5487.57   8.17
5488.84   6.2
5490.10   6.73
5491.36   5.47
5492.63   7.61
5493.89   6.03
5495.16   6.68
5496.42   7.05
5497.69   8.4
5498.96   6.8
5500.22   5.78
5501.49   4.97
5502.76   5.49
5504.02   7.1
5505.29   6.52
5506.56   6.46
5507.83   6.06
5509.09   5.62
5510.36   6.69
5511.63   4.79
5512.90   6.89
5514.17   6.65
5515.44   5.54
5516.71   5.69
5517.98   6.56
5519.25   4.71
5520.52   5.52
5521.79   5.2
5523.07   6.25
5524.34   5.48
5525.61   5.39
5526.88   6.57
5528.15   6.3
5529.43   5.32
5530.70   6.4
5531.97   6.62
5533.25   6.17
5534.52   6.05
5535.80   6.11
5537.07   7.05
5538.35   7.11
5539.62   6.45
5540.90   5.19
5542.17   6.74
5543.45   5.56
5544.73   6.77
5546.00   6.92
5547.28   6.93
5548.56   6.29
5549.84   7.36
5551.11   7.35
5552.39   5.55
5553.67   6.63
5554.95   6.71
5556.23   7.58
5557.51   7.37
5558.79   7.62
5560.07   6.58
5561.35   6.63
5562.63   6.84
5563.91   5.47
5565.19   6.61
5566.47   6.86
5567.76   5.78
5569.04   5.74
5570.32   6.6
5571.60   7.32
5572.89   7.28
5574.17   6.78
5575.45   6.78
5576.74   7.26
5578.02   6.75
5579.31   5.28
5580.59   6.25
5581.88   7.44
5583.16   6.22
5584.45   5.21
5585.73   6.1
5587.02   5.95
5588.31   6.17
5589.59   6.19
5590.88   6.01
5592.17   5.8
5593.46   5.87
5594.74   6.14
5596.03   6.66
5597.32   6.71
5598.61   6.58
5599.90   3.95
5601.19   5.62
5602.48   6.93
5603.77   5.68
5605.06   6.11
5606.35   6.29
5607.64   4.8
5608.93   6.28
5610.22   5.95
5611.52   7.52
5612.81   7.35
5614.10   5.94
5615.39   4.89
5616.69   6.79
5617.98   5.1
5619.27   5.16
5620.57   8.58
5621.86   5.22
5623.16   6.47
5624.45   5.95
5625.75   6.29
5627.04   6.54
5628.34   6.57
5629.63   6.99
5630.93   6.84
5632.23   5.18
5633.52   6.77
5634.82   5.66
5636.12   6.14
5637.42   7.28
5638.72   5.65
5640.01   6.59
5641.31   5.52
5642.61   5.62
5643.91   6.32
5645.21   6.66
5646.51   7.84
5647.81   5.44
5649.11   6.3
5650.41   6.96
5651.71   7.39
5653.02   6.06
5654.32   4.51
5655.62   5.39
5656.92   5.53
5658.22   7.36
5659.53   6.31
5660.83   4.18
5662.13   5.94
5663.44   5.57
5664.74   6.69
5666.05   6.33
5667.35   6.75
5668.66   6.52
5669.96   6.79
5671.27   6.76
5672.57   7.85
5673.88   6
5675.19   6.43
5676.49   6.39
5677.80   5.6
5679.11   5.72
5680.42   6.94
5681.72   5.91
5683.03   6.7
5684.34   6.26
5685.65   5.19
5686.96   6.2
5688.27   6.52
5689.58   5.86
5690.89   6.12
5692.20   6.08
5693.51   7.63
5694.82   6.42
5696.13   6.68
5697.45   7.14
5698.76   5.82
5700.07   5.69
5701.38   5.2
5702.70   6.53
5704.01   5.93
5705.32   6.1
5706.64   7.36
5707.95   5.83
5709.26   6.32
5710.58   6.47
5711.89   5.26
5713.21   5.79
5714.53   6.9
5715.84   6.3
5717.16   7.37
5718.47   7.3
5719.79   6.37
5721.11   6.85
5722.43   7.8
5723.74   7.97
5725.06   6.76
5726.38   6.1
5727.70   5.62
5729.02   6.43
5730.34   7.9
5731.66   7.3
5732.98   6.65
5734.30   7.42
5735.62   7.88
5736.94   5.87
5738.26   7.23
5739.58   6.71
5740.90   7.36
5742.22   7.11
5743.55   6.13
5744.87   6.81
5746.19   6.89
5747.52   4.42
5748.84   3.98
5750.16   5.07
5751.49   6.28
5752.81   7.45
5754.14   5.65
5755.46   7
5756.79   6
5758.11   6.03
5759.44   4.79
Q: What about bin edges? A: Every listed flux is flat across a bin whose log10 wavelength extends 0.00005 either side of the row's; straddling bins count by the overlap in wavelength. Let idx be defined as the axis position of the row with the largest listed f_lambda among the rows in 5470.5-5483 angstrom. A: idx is 5474.95 angstrom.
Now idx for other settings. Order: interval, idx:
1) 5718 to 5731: 5723.74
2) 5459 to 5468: 5464.87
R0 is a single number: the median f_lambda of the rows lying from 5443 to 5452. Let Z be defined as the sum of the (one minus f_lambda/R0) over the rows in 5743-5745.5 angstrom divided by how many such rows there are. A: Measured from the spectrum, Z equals -0.05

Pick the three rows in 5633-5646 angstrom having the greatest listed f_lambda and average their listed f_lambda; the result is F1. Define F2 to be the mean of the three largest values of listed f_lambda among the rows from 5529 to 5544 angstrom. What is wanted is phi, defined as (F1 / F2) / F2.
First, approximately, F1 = 6.9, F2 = 6.97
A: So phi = 0.142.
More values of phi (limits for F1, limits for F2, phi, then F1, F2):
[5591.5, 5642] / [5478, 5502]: 0.120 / 7.8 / 8.06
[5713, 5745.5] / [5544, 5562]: 0.140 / 7.9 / 7.52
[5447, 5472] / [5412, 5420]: 0.146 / 7.6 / 7.19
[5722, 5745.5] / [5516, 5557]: 0.143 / 7.9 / 7.43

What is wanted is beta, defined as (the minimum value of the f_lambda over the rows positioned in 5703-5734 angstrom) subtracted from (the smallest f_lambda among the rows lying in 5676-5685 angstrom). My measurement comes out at 0.34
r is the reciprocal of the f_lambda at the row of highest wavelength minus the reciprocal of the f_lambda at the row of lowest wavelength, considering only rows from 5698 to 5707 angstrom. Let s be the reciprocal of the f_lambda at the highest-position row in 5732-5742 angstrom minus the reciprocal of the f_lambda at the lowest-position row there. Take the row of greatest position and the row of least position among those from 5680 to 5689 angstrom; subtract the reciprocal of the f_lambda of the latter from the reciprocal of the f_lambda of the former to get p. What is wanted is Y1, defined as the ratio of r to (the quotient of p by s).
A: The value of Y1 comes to 0.056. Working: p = 0.009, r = -0.04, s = -0.01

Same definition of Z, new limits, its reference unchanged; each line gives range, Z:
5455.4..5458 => -0.21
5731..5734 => -0.13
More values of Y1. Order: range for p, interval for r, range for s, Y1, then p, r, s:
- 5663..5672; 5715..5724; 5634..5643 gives 0.001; -0.032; -0.03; 0.00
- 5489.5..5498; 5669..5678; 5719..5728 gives -0.022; -0.030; 0.03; 0.02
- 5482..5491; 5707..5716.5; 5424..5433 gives -0.003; -0.058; -0.01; -0.01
